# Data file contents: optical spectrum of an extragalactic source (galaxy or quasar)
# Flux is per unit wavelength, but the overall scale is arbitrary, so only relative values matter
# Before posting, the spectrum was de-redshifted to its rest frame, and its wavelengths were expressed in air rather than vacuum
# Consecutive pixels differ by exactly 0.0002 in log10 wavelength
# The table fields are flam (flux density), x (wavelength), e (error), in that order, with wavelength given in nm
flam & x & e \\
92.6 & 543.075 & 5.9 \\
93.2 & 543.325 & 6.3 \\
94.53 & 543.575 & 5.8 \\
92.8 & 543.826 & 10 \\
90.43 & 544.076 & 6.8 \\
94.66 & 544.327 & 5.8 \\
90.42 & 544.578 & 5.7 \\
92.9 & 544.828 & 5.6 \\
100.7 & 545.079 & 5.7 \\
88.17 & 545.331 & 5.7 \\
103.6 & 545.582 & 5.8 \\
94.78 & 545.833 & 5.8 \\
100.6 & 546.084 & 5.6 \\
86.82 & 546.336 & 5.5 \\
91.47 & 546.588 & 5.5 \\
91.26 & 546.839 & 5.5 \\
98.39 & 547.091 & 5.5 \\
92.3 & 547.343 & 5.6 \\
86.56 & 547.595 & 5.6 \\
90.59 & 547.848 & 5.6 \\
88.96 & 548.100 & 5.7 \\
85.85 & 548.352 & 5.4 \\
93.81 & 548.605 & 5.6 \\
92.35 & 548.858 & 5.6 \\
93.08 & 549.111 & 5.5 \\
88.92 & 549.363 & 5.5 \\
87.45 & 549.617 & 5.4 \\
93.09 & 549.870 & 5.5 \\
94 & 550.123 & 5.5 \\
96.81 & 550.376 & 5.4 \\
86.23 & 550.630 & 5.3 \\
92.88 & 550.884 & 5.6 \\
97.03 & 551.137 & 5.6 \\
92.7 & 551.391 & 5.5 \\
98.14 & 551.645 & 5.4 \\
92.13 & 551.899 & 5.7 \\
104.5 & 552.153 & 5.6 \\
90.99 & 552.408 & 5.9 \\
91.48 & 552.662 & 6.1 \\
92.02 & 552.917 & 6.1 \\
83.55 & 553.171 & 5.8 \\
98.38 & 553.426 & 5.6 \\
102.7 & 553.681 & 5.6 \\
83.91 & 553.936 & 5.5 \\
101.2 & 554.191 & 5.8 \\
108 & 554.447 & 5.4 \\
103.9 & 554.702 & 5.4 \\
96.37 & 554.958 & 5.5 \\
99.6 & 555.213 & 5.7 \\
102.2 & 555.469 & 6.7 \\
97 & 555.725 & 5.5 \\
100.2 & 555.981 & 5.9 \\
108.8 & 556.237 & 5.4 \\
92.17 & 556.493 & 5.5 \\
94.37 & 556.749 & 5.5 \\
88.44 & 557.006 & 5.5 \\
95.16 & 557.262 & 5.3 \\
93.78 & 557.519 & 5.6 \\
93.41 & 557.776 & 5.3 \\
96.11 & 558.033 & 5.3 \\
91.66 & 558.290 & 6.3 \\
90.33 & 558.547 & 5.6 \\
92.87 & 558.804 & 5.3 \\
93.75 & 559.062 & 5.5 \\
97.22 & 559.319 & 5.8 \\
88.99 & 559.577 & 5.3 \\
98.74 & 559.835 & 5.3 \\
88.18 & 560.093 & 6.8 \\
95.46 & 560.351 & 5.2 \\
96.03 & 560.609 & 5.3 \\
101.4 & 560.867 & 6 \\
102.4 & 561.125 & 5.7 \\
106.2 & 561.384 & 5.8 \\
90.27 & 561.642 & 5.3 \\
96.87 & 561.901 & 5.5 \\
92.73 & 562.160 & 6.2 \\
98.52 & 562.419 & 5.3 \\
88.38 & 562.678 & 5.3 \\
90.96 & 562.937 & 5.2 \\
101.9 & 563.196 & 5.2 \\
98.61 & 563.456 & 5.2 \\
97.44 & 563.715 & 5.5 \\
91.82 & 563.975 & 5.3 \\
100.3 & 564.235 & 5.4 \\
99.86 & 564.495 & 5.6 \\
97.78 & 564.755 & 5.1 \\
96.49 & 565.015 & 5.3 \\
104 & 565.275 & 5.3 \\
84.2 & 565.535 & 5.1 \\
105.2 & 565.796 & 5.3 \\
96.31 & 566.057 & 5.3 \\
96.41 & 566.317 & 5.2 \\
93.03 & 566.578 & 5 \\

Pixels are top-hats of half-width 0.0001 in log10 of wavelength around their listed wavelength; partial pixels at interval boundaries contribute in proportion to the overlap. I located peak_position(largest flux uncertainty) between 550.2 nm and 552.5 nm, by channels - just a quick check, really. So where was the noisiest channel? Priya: 552.408 nm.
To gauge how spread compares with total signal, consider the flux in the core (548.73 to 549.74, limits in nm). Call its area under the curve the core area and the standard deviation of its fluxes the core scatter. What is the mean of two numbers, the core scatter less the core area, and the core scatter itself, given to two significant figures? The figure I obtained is -43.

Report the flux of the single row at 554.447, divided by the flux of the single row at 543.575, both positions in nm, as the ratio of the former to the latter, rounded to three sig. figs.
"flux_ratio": 1.14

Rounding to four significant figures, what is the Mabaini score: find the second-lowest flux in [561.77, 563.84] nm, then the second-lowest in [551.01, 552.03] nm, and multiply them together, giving 8432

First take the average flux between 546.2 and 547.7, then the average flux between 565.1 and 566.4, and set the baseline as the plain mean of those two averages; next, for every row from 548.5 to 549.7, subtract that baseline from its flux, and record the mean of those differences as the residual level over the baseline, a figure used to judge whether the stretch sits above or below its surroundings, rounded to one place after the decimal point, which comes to -3.1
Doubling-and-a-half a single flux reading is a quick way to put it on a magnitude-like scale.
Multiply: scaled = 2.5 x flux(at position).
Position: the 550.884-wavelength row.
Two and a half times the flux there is 232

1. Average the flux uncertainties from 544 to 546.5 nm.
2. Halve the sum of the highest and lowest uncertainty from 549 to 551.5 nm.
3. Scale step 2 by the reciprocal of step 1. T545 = 0.94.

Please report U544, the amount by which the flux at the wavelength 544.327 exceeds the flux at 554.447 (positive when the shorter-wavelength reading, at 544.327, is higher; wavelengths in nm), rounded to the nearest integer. -13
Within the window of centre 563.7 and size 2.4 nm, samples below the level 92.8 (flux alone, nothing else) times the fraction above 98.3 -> 1.3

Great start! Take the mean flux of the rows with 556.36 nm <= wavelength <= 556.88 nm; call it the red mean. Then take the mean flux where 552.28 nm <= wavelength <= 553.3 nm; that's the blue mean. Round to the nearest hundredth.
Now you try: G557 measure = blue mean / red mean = 0.96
